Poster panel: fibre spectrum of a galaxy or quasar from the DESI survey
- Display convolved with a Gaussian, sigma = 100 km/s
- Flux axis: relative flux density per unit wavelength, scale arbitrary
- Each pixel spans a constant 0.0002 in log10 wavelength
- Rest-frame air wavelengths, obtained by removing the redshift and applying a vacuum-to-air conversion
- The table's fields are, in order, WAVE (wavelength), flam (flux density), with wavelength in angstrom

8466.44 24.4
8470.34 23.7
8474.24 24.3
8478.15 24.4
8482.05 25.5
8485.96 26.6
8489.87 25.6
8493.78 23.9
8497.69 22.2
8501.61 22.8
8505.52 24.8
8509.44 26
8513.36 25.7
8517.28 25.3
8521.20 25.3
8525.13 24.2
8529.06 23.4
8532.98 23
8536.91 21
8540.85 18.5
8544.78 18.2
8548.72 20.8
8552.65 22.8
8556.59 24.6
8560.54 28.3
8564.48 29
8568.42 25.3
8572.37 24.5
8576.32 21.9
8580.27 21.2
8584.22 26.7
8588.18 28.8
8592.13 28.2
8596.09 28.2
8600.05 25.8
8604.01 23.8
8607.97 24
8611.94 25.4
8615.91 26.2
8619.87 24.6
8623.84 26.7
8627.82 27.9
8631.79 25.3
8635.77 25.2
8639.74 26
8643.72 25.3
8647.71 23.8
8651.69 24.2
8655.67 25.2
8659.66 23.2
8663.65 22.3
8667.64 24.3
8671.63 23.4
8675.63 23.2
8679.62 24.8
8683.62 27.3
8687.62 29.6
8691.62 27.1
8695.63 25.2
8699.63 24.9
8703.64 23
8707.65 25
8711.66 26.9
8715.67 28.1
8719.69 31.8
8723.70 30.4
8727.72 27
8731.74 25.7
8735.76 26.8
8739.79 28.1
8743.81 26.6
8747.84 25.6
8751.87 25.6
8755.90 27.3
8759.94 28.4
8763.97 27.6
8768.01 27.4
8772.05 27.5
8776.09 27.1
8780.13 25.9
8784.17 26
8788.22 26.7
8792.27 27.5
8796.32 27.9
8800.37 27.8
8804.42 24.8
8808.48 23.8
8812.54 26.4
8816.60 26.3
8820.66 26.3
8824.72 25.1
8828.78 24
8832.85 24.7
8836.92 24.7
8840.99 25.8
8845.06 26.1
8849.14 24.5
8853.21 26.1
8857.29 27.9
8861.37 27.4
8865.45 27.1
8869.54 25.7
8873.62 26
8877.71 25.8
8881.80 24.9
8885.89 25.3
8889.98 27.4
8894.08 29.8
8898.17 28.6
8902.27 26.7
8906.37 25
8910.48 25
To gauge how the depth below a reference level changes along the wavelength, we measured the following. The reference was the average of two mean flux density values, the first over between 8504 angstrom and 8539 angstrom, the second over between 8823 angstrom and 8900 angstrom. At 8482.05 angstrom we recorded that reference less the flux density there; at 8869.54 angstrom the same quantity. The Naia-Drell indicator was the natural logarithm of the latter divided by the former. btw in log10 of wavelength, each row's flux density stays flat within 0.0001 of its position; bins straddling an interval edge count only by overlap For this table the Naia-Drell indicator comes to 0.5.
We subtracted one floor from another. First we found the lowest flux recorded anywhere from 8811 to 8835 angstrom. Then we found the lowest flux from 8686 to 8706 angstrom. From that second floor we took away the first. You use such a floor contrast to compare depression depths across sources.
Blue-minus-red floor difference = -1.0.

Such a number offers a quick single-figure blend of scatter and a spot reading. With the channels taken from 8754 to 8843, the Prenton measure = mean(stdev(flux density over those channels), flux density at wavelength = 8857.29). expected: 14.6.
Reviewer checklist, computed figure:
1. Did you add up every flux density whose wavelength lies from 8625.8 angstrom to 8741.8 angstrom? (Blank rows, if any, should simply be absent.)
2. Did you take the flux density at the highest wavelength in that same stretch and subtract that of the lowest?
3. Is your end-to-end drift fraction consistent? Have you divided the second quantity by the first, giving 0.000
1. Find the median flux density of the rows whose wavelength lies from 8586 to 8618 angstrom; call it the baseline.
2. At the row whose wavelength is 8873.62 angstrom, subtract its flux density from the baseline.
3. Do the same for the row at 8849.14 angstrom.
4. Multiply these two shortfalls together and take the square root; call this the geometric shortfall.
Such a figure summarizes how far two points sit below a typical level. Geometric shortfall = 0.0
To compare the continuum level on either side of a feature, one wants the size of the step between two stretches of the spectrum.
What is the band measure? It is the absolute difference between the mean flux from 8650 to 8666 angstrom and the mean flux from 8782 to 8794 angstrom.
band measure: 3.0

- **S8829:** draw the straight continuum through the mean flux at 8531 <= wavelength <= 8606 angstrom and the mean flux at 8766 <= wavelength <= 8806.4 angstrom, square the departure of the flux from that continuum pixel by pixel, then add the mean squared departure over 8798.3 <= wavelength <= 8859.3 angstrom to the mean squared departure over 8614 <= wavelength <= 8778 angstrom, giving 8.0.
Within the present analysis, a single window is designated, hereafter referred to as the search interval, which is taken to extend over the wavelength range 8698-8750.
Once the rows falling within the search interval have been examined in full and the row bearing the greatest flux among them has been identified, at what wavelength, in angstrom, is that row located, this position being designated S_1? 8719.69 angstrom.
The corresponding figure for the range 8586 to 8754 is 8719.69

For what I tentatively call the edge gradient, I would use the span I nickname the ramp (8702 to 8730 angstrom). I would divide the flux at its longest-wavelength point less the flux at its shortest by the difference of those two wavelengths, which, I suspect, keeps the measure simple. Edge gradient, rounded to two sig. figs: 0.17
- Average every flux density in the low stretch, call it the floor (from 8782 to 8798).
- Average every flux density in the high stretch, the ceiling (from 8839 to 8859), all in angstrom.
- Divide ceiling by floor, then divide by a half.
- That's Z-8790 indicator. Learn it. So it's 1.93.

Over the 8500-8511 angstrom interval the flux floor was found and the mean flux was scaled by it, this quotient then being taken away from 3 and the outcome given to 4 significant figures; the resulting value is 1.924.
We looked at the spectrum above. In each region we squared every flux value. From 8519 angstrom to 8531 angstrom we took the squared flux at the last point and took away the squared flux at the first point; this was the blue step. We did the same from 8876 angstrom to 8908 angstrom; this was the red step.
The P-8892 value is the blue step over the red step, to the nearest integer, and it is 2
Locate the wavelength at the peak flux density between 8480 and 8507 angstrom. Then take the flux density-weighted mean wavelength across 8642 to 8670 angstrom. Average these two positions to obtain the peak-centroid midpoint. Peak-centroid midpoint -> 8570.7 angstrom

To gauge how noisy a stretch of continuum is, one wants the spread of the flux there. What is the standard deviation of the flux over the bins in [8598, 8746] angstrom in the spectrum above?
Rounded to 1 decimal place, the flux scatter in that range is 2.1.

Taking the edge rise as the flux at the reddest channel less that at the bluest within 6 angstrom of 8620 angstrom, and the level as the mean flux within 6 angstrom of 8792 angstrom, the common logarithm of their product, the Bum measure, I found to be 1.1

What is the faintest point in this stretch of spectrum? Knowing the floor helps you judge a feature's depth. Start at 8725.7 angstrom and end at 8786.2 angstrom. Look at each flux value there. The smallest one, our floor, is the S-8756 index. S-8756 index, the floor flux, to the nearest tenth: 25.6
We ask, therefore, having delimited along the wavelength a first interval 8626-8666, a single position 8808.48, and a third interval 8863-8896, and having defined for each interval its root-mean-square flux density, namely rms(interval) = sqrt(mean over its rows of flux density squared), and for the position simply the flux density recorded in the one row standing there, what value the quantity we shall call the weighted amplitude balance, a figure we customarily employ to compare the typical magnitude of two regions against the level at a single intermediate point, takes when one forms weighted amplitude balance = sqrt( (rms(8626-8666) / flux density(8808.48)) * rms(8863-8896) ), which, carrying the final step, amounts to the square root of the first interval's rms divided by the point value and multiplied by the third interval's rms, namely 5.27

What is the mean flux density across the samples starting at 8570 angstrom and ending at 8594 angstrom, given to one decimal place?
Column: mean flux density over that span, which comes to 25.2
